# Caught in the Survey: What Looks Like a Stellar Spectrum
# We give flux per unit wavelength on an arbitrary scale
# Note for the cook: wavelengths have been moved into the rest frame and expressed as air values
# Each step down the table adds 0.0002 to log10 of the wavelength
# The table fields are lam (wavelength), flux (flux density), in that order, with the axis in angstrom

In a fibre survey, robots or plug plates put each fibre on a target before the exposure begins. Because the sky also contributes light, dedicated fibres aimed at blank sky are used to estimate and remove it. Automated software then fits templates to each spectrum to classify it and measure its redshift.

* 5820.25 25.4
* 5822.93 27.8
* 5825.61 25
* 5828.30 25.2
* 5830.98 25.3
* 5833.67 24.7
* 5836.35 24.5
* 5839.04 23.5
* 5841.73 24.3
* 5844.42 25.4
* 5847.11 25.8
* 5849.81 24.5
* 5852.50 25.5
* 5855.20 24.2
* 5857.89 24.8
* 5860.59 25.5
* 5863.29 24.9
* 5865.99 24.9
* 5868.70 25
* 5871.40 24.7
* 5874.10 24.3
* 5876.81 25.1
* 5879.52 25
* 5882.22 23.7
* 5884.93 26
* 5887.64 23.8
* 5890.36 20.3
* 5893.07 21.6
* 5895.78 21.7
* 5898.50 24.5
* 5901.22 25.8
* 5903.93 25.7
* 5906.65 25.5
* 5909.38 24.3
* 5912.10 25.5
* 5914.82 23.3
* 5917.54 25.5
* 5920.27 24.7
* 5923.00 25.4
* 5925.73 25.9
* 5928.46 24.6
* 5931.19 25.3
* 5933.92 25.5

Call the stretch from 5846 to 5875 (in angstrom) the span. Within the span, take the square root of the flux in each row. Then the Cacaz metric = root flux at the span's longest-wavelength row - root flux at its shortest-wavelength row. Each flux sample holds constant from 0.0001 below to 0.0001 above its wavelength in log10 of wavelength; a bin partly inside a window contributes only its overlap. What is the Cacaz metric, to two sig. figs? -0.15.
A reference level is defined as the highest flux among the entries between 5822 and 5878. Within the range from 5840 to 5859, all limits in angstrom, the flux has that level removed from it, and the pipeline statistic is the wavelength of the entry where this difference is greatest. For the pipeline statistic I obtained 5847.11 angstrom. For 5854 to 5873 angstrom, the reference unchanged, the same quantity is 5860.59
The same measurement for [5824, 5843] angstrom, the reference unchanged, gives 5830.98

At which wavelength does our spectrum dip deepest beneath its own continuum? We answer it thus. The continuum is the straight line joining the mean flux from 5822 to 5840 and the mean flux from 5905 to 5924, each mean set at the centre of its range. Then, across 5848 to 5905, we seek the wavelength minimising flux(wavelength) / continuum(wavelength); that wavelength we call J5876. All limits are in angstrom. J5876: 5890.36 angstrom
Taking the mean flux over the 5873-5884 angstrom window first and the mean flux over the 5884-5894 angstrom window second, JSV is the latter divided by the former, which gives 0.93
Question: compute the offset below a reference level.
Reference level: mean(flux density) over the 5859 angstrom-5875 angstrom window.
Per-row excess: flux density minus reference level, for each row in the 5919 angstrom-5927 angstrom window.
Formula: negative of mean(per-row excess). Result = -0.4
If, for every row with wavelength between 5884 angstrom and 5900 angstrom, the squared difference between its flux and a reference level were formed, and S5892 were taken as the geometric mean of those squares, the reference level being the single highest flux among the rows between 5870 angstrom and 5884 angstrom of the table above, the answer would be 3.4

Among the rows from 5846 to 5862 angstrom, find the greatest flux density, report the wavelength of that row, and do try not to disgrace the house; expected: 5847.11 angstrom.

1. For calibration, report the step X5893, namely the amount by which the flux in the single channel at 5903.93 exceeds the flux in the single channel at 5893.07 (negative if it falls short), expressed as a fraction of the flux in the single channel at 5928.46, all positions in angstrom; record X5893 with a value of 0.17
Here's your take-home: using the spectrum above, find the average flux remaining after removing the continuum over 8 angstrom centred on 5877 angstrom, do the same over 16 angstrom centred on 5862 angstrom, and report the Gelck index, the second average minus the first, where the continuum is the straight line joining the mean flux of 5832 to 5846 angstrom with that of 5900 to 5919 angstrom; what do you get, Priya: 0.2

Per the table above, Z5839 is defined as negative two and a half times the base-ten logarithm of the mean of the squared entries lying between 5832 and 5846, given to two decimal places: -6.94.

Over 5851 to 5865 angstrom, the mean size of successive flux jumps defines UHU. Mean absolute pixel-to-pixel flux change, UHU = 0.80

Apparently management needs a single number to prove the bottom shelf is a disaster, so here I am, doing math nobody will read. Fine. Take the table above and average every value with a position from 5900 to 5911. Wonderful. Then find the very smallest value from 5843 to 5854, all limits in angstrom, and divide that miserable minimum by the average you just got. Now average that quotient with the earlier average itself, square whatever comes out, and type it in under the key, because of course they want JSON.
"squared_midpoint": 173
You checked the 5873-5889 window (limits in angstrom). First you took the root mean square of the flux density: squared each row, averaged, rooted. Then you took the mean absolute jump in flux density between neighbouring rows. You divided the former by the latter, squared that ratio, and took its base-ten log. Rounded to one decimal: 2.5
